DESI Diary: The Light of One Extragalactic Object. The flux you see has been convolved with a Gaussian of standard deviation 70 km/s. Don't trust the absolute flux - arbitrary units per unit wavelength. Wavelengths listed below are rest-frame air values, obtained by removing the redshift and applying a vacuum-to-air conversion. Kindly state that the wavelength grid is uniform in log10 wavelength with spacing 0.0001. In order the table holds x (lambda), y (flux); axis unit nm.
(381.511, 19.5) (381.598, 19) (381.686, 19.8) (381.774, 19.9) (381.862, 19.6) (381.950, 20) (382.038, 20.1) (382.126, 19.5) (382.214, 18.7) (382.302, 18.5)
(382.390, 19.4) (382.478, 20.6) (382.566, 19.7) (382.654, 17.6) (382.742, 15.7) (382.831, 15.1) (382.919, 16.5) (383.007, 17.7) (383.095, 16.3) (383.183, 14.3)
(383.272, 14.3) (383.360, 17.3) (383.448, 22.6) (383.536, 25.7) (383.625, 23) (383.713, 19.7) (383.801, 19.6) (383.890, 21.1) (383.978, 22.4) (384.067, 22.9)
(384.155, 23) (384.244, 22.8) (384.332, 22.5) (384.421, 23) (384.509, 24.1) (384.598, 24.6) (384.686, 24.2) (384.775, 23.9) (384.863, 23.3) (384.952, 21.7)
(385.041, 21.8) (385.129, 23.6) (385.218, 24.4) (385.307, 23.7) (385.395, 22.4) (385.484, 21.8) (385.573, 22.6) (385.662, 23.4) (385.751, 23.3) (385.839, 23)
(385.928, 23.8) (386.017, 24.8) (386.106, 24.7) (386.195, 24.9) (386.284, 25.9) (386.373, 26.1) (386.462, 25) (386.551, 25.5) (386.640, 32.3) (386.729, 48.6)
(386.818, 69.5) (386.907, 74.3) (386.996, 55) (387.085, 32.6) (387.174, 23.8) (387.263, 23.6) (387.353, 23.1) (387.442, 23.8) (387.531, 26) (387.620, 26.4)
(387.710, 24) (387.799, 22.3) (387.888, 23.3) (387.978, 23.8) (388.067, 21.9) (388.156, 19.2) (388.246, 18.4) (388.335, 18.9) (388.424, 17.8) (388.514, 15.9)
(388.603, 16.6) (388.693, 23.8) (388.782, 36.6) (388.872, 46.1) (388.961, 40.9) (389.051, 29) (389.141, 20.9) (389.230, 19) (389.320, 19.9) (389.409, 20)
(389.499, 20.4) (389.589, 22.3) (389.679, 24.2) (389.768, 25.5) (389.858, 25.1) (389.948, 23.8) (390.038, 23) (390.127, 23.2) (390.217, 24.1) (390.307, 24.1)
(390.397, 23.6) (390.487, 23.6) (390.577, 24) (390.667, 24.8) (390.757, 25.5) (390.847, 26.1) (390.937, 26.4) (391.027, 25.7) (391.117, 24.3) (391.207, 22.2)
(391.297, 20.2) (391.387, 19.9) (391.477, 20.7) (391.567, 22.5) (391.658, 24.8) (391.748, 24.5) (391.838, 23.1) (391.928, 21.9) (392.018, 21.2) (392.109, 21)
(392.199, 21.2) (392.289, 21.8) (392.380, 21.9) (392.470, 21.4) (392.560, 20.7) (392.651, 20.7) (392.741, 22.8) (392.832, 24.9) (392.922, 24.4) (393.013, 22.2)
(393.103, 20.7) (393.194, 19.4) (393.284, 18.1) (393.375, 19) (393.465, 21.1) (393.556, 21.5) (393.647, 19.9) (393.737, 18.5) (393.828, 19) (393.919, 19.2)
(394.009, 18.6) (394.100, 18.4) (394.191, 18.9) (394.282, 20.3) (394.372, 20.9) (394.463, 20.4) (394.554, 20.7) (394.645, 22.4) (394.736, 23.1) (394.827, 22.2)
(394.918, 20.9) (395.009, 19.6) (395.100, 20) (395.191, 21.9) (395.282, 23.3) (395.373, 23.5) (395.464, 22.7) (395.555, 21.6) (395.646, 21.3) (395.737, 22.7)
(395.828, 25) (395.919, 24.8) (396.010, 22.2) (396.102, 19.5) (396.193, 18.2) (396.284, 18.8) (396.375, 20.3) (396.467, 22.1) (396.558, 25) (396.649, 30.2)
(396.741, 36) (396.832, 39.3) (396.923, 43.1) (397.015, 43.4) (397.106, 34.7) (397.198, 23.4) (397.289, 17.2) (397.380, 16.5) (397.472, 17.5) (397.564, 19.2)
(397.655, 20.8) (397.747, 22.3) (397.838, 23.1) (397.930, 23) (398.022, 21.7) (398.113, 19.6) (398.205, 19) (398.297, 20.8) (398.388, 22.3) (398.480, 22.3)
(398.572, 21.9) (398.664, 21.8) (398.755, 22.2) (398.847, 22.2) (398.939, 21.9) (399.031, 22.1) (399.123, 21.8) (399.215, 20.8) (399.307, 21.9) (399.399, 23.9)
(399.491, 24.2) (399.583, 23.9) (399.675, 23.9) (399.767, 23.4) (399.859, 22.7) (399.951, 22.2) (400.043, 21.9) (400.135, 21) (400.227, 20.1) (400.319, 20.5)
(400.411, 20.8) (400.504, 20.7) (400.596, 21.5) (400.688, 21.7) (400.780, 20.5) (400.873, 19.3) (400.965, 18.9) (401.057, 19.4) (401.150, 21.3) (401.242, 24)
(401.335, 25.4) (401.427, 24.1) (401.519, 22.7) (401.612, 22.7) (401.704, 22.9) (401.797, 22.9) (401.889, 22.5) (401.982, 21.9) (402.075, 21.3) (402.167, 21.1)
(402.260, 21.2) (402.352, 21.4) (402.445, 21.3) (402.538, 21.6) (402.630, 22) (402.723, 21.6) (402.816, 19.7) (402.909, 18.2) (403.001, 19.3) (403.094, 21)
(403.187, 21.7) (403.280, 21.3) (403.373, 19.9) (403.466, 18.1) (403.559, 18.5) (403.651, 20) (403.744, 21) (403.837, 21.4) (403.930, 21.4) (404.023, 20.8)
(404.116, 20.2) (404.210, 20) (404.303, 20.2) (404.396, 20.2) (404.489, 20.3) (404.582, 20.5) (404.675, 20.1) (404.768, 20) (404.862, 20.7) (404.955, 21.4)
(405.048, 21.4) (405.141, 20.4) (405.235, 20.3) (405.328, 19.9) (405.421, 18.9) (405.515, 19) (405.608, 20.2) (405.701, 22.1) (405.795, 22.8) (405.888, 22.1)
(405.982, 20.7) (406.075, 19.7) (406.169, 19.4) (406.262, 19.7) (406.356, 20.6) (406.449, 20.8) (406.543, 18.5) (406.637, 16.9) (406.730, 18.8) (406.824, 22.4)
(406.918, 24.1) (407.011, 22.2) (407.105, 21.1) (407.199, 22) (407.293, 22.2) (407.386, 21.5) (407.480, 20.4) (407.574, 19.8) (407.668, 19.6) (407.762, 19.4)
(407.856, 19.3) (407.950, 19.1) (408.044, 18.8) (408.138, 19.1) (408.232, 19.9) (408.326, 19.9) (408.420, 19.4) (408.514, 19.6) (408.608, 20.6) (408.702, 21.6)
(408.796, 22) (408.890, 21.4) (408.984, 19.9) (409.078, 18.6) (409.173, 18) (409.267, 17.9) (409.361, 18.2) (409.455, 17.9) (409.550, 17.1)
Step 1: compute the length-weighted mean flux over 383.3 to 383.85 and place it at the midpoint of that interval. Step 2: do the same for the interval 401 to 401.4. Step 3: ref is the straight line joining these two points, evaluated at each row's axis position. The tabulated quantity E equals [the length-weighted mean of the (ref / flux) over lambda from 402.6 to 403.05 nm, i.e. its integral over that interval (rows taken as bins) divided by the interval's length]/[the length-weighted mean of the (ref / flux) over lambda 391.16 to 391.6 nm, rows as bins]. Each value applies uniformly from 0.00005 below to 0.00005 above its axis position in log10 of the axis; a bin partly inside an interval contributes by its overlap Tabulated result 1.09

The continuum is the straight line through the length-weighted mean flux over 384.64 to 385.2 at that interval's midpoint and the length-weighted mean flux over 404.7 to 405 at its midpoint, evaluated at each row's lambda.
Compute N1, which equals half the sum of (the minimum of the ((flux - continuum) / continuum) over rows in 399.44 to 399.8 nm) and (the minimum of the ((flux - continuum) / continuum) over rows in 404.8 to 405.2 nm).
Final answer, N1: 0.05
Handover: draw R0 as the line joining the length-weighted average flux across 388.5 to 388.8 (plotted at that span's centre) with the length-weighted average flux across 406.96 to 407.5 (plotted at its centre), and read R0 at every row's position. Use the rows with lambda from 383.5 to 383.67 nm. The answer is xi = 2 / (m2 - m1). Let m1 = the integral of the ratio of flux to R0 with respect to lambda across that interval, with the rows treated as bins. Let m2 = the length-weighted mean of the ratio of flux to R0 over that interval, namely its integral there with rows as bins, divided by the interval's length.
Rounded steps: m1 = 0.178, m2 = 1.05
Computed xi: 2.3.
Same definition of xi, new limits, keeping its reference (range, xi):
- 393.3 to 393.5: 2.9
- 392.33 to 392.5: 2.5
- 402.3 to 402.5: 2.6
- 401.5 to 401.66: 2.3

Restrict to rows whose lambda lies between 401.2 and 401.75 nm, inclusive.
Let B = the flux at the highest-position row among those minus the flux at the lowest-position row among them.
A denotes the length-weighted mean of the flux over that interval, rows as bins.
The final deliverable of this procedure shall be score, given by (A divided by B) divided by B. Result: 19.5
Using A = 23.6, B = -1.1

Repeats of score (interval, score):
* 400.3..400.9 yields 14.4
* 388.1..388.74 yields 0.9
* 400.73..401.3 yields 1.7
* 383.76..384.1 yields 2.0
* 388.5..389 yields 0.0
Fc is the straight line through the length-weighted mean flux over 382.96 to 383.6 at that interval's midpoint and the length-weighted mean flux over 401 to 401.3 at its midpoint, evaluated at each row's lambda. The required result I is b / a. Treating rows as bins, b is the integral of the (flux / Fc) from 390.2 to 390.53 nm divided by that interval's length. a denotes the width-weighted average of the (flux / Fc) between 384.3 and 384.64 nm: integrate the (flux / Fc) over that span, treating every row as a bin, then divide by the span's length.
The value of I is 0.96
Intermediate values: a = 1.26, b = 1.21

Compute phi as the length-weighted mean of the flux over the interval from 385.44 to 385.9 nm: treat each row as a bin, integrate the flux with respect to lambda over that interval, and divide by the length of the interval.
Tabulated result 23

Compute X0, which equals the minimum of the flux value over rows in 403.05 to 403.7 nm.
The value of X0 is 18.1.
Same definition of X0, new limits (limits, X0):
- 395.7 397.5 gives 16.5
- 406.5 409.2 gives 16.9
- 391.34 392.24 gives 19.9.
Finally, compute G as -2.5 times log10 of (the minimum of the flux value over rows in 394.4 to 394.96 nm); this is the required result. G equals -3.27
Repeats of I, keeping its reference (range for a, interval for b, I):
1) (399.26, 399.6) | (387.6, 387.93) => 1.12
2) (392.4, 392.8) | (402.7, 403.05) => 0.83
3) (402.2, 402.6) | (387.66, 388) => 1.23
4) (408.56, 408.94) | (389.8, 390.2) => 1.30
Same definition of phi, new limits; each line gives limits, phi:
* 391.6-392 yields 23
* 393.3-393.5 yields 20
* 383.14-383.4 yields 15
